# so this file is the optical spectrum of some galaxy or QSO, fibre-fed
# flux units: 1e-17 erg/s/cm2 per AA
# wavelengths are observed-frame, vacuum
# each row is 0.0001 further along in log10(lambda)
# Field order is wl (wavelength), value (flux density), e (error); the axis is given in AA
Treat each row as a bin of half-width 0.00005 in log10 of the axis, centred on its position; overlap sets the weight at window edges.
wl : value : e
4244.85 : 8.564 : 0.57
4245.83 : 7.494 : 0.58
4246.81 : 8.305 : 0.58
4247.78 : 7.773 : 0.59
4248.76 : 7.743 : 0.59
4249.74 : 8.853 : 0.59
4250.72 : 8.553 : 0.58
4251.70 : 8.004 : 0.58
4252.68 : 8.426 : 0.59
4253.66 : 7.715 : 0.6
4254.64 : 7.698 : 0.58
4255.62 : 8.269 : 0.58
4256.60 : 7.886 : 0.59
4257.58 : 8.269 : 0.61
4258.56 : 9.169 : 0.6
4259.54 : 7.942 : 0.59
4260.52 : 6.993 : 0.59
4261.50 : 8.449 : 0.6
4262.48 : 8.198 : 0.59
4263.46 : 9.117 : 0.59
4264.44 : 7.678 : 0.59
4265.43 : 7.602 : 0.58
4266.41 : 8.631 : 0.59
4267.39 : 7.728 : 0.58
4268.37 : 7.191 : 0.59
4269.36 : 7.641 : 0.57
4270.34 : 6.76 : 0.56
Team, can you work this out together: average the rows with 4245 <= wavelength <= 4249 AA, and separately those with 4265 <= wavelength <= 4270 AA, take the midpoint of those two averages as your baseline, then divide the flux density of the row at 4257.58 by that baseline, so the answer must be 1.06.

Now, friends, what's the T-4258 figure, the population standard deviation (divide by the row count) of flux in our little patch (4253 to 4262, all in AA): 0.57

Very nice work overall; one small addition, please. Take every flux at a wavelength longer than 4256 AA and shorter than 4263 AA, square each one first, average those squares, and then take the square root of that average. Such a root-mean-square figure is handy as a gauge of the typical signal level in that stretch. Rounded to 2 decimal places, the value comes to 8.15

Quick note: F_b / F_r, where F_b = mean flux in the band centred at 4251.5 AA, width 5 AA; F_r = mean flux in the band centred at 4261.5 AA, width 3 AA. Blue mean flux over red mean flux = 1.05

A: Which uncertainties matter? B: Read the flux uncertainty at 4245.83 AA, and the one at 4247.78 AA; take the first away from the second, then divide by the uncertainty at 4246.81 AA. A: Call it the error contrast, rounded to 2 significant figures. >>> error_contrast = 0.017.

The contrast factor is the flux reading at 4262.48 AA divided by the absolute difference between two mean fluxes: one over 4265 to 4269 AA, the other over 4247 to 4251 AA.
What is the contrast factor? 19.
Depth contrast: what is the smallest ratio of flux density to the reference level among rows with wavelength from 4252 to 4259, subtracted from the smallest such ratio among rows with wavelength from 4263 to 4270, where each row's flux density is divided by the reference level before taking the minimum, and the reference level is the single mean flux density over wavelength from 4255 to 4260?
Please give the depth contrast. -0.06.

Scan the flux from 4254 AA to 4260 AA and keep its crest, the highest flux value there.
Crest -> 9.169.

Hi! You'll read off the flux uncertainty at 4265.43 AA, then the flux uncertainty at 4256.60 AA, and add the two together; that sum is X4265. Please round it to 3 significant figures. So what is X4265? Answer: 1.17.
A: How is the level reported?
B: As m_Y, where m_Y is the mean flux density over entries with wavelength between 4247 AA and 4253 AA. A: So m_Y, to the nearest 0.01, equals 8.23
